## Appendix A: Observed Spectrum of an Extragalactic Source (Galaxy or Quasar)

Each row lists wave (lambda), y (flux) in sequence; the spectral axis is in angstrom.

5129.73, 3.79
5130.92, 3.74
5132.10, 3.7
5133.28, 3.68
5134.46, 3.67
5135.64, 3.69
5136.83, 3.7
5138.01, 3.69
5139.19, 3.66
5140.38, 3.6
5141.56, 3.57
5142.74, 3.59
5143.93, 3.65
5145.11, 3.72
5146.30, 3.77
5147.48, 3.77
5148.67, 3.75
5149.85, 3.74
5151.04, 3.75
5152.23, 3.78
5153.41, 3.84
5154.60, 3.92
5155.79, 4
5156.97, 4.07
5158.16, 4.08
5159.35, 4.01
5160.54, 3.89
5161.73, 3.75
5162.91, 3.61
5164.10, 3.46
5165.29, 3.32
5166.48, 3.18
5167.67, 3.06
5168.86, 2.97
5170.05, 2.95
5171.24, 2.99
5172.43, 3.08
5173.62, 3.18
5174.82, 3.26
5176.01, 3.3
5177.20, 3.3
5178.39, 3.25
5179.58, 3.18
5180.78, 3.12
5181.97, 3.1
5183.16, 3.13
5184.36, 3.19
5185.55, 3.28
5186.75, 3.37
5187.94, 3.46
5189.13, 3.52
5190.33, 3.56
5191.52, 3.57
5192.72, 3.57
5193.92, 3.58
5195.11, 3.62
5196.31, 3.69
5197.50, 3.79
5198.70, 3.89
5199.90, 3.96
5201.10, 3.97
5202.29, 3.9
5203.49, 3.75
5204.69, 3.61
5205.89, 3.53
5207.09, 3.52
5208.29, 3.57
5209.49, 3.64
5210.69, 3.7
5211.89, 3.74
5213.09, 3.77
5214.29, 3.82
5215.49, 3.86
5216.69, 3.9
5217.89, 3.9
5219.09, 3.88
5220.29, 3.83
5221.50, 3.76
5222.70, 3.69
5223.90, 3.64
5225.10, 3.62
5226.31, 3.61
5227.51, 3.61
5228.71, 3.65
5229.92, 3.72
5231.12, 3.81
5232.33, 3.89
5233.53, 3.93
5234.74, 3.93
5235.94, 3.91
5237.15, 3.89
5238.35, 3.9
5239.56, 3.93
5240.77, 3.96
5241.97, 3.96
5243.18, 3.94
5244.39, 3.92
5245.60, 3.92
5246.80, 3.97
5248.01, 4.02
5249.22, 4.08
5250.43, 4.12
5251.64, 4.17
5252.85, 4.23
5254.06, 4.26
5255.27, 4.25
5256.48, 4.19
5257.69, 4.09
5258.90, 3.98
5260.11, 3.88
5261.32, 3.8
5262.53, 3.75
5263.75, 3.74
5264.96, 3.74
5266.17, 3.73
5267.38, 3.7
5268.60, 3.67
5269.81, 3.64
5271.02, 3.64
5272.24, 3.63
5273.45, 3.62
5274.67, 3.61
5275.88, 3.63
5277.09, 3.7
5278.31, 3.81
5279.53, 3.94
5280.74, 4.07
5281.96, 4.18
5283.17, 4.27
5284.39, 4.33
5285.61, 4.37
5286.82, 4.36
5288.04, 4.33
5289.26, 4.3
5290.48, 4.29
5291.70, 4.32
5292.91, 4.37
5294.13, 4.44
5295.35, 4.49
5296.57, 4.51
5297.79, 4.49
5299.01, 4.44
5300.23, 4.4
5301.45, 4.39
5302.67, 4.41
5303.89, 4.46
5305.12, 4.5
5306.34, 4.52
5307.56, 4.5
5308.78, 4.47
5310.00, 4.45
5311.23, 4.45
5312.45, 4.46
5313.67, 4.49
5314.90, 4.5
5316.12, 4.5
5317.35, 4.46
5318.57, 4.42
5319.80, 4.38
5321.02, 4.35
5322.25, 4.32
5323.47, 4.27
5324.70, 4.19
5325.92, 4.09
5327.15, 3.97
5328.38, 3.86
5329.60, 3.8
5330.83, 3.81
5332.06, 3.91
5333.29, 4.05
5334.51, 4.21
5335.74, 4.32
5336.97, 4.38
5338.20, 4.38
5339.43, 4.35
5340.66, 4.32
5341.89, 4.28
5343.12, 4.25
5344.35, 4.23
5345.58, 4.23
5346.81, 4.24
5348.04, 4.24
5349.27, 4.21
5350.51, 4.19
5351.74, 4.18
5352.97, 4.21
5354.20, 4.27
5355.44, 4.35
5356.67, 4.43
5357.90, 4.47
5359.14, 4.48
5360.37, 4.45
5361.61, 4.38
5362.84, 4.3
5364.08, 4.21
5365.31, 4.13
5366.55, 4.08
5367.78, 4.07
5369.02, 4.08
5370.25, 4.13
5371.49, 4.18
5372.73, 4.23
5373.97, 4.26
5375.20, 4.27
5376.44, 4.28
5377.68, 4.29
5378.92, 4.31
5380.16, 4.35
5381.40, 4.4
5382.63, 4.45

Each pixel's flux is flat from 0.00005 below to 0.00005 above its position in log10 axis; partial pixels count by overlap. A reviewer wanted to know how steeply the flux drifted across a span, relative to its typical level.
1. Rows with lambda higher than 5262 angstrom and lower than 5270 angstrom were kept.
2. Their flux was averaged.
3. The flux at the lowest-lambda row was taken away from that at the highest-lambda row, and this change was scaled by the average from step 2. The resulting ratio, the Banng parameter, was -0.030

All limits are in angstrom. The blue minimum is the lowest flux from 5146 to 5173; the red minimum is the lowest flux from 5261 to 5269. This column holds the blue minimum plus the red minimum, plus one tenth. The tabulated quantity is 6.7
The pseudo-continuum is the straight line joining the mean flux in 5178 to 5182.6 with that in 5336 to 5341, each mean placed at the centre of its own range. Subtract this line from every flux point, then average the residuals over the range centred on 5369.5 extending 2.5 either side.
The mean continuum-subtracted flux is -0.5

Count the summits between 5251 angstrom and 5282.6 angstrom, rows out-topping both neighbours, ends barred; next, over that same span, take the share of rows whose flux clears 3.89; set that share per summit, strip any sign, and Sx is 0.38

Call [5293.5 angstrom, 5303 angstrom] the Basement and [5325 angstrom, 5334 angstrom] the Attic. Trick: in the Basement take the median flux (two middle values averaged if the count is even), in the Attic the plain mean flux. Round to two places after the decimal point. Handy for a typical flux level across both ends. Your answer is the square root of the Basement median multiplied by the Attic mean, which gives 4.18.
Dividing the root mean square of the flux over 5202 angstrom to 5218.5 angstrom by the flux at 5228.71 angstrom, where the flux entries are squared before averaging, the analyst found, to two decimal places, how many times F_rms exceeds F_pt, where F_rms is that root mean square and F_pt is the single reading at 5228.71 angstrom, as 1.02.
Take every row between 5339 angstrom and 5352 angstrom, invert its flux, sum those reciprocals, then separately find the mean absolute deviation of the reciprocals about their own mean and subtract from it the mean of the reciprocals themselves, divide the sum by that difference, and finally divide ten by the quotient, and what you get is -0.901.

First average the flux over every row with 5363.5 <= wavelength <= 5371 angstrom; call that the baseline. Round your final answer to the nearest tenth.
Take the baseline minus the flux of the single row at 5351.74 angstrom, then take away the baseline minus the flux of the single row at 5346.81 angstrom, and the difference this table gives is 0.1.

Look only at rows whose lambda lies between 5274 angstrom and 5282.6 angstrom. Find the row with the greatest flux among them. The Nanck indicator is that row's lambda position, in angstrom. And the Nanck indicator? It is 5281.96 angstrom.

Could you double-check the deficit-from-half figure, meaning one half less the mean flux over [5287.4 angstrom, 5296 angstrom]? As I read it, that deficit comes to -3.86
